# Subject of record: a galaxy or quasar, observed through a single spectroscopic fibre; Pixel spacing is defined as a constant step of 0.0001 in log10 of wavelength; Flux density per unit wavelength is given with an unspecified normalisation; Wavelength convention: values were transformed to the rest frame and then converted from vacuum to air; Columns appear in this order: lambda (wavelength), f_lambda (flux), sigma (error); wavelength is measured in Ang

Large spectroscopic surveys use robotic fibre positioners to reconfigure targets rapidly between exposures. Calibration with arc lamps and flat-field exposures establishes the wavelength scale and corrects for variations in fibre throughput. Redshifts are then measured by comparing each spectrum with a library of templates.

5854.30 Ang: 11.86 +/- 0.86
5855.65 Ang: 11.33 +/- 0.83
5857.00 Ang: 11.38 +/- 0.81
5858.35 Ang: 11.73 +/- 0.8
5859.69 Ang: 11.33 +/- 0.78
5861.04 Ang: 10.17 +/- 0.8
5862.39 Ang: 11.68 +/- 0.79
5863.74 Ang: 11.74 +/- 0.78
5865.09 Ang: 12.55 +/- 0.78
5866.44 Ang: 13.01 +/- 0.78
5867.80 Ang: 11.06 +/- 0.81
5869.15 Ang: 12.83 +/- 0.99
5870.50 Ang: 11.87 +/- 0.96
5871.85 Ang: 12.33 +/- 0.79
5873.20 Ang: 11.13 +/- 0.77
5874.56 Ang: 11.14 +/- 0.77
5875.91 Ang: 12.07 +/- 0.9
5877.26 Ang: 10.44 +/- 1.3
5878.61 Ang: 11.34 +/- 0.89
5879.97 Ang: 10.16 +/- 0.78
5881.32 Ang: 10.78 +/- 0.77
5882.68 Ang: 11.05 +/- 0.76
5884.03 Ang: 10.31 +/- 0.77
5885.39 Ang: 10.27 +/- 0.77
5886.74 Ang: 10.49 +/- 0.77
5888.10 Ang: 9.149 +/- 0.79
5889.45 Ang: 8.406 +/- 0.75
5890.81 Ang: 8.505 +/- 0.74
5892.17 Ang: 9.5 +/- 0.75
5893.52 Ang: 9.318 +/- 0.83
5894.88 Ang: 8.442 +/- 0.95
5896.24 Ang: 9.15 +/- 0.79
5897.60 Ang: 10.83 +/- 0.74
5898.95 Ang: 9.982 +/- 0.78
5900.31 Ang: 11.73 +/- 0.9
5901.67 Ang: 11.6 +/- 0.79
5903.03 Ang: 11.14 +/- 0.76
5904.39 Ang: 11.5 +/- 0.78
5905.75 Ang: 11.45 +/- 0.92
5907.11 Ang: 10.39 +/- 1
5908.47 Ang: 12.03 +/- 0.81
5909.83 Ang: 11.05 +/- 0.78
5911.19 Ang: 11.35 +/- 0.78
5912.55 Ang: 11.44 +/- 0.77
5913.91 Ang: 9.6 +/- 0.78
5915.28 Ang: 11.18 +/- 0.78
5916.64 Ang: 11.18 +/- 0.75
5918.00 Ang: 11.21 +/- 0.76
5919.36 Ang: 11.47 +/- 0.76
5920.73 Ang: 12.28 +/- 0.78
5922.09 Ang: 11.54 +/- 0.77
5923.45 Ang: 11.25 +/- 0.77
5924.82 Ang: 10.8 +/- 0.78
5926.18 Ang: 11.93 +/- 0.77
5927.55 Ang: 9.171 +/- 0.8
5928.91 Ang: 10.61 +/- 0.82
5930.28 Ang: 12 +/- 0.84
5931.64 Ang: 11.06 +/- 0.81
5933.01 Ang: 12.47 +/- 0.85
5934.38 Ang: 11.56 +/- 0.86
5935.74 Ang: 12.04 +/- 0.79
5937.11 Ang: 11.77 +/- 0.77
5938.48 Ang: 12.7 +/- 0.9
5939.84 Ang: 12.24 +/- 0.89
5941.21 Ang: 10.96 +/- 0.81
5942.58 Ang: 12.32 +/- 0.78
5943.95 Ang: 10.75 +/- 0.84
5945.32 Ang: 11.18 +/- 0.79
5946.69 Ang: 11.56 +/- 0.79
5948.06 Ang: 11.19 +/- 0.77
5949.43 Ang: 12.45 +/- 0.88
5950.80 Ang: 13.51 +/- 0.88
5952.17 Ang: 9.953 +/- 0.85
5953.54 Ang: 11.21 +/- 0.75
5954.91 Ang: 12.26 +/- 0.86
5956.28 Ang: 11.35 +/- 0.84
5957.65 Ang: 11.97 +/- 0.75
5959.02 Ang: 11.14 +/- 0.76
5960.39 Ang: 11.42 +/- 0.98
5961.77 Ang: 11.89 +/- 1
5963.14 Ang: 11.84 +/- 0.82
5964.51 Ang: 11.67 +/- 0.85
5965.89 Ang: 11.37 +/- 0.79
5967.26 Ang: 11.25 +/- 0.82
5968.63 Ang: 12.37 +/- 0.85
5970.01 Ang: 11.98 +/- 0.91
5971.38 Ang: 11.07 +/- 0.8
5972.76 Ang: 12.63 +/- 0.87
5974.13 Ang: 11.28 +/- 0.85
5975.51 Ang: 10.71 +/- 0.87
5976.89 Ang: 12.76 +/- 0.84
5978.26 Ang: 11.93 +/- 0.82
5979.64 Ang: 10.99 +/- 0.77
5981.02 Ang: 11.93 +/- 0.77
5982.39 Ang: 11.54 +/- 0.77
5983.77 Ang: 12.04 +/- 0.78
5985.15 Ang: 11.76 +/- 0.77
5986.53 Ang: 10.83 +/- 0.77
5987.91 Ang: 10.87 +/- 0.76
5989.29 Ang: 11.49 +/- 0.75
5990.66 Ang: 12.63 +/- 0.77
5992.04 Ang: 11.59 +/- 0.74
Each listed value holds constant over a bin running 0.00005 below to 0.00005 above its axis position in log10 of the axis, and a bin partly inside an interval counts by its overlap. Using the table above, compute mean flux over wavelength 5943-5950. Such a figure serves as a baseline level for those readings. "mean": 11.4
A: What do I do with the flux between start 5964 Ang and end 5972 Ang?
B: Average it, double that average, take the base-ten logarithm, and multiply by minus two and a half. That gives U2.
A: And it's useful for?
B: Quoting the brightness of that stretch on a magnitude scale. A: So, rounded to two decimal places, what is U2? -3.42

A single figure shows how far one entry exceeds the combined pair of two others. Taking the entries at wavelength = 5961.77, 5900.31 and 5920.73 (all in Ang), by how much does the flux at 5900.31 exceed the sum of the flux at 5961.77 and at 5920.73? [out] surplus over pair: -12.4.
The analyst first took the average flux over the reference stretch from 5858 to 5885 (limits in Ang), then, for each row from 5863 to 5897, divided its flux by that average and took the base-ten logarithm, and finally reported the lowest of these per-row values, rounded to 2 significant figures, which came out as -0.13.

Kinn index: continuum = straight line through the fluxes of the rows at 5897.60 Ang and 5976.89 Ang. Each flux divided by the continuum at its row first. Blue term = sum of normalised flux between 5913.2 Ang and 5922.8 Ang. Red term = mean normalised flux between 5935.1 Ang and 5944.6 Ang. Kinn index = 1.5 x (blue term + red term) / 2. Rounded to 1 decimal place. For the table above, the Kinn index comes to 5.9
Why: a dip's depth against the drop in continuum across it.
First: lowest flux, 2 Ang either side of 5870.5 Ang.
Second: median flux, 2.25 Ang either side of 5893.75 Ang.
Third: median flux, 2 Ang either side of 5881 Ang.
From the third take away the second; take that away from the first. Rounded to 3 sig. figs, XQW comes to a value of 10.4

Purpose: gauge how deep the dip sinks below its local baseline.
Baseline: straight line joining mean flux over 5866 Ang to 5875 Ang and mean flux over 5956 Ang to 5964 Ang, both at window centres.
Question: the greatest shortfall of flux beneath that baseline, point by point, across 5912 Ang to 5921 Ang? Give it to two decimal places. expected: 2.16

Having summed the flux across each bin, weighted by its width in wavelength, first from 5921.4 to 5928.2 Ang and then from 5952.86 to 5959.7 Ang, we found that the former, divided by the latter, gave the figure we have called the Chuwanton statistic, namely 0.94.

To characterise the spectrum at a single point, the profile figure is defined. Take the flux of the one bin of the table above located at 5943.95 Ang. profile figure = 10.75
